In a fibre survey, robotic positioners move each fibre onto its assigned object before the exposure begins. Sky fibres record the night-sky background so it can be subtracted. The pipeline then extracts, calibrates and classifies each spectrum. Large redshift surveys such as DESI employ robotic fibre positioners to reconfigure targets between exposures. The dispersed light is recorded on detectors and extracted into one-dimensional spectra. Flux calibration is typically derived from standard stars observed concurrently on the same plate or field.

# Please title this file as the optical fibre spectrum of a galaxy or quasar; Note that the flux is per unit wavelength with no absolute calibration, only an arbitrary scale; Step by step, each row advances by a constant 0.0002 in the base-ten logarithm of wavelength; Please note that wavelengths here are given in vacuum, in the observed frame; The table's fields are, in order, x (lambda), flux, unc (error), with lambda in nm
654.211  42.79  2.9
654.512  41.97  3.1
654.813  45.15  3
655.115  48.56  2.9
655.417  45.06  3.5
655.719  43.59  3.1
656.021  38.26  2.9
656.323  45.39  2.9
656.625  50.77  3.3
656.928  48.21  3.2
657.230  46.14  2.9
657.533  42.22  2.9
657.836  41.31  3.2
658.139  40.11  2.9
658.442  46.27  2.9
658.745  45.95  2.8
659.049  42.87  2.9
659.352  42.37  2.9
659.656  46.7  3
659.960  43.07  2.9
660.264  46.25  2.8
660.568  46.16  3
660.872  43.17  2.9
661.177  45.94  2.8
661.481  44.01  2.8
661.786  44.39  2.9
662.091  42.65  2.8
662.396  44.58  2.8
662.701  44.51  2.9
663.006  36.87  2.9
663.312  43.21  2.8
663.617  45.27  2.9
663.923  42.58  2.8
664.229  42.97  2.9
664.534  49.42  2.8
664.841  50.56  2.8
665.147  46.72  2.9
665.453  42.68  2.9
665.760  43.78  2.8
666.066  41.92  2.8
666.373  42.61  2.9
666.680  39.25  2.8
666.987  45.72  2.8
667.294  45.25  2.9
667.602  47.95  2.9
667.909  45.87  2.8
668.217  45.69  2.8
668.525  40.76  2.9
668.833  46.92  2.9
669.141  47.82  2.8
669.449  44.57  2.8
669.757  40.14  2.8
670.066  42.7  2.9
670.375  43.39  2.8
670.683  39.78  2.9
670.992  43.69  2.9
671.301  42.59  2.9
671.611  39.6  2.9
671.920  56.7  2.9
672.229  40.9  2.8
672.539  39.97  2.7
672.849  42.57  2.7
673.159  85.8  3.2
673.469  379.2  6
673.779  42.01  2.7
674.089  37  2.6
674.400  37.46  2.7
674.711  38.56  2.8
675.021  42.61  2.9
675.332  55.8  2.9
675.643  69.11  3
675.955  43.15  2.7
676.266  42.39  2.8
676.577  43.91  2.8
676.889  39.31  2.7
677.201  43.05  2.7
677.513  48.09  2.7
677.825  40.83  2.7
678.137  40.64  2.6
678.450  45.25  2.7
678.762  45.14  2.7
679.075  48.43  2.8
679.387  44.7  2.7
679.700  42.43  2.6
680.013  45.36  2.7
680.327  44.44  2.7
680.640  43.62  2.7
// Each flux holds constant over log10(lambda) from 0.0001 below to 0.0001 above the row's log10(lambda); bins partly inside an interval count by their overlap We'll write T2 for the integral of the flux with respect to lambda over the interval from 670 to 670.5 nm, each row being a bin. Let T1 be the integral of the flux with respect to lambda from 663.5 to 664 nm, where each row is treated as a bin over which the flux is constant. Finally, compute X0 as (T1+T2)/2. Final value 22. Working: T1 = 22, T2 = 22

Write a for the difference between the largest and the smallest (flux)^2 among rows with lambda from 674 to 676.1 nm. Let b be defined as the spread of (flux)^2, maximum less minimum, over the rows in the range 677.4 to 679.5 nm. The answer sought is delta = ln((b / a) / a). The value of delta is -9.7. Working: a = 3407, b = 694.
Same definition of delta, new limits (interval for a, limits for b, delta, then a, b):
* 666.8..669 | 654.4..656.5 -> -6.1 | 638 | 894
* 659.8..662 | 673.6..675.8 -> -3.2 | 284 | 3407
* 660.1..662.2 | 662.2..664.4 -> -5.0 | 320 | 690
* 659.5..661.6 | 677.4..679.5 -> -5.0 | 326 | 694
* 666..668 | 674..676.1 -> -5.1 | 759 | 3407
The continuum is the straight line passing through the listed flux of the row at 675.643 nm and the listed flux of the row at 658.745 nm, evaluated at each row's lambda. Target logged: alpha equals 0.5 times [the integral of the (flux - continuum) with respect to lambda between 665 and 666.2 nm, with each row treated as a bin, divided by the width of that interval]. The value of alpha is -6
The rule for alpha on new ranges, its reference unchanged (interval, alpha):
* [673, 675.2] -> 14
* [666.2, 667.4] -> -7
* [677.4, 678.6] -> -14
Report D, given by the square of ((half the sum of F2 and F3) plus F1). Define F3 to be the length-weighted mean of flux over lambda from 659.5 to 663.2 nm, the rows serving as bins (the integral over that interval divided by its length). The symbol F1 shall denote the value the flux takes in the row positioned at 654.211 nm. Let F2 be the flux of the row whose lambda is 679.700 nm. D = 7397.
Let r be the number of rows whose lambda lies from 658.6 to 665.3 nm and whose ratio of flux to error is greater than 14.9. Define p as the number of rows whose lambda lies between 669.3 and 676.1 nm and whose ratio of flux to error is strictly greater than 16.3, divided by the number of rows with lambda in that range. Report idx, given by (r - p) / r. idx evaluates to 0.986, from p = 0.23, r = 16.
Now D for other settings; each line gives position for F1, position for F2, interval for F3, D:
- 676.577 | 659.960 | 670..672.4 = 7619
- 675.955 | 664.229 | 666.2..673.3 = 7643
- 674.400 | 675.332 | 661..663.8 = 7586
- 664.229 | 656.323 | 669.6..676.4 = 9268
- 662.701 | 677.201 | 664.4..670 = 7822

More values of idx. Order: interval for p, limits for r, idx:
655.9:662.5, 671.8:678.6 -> 0.991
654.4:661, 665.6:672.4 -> 0.990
